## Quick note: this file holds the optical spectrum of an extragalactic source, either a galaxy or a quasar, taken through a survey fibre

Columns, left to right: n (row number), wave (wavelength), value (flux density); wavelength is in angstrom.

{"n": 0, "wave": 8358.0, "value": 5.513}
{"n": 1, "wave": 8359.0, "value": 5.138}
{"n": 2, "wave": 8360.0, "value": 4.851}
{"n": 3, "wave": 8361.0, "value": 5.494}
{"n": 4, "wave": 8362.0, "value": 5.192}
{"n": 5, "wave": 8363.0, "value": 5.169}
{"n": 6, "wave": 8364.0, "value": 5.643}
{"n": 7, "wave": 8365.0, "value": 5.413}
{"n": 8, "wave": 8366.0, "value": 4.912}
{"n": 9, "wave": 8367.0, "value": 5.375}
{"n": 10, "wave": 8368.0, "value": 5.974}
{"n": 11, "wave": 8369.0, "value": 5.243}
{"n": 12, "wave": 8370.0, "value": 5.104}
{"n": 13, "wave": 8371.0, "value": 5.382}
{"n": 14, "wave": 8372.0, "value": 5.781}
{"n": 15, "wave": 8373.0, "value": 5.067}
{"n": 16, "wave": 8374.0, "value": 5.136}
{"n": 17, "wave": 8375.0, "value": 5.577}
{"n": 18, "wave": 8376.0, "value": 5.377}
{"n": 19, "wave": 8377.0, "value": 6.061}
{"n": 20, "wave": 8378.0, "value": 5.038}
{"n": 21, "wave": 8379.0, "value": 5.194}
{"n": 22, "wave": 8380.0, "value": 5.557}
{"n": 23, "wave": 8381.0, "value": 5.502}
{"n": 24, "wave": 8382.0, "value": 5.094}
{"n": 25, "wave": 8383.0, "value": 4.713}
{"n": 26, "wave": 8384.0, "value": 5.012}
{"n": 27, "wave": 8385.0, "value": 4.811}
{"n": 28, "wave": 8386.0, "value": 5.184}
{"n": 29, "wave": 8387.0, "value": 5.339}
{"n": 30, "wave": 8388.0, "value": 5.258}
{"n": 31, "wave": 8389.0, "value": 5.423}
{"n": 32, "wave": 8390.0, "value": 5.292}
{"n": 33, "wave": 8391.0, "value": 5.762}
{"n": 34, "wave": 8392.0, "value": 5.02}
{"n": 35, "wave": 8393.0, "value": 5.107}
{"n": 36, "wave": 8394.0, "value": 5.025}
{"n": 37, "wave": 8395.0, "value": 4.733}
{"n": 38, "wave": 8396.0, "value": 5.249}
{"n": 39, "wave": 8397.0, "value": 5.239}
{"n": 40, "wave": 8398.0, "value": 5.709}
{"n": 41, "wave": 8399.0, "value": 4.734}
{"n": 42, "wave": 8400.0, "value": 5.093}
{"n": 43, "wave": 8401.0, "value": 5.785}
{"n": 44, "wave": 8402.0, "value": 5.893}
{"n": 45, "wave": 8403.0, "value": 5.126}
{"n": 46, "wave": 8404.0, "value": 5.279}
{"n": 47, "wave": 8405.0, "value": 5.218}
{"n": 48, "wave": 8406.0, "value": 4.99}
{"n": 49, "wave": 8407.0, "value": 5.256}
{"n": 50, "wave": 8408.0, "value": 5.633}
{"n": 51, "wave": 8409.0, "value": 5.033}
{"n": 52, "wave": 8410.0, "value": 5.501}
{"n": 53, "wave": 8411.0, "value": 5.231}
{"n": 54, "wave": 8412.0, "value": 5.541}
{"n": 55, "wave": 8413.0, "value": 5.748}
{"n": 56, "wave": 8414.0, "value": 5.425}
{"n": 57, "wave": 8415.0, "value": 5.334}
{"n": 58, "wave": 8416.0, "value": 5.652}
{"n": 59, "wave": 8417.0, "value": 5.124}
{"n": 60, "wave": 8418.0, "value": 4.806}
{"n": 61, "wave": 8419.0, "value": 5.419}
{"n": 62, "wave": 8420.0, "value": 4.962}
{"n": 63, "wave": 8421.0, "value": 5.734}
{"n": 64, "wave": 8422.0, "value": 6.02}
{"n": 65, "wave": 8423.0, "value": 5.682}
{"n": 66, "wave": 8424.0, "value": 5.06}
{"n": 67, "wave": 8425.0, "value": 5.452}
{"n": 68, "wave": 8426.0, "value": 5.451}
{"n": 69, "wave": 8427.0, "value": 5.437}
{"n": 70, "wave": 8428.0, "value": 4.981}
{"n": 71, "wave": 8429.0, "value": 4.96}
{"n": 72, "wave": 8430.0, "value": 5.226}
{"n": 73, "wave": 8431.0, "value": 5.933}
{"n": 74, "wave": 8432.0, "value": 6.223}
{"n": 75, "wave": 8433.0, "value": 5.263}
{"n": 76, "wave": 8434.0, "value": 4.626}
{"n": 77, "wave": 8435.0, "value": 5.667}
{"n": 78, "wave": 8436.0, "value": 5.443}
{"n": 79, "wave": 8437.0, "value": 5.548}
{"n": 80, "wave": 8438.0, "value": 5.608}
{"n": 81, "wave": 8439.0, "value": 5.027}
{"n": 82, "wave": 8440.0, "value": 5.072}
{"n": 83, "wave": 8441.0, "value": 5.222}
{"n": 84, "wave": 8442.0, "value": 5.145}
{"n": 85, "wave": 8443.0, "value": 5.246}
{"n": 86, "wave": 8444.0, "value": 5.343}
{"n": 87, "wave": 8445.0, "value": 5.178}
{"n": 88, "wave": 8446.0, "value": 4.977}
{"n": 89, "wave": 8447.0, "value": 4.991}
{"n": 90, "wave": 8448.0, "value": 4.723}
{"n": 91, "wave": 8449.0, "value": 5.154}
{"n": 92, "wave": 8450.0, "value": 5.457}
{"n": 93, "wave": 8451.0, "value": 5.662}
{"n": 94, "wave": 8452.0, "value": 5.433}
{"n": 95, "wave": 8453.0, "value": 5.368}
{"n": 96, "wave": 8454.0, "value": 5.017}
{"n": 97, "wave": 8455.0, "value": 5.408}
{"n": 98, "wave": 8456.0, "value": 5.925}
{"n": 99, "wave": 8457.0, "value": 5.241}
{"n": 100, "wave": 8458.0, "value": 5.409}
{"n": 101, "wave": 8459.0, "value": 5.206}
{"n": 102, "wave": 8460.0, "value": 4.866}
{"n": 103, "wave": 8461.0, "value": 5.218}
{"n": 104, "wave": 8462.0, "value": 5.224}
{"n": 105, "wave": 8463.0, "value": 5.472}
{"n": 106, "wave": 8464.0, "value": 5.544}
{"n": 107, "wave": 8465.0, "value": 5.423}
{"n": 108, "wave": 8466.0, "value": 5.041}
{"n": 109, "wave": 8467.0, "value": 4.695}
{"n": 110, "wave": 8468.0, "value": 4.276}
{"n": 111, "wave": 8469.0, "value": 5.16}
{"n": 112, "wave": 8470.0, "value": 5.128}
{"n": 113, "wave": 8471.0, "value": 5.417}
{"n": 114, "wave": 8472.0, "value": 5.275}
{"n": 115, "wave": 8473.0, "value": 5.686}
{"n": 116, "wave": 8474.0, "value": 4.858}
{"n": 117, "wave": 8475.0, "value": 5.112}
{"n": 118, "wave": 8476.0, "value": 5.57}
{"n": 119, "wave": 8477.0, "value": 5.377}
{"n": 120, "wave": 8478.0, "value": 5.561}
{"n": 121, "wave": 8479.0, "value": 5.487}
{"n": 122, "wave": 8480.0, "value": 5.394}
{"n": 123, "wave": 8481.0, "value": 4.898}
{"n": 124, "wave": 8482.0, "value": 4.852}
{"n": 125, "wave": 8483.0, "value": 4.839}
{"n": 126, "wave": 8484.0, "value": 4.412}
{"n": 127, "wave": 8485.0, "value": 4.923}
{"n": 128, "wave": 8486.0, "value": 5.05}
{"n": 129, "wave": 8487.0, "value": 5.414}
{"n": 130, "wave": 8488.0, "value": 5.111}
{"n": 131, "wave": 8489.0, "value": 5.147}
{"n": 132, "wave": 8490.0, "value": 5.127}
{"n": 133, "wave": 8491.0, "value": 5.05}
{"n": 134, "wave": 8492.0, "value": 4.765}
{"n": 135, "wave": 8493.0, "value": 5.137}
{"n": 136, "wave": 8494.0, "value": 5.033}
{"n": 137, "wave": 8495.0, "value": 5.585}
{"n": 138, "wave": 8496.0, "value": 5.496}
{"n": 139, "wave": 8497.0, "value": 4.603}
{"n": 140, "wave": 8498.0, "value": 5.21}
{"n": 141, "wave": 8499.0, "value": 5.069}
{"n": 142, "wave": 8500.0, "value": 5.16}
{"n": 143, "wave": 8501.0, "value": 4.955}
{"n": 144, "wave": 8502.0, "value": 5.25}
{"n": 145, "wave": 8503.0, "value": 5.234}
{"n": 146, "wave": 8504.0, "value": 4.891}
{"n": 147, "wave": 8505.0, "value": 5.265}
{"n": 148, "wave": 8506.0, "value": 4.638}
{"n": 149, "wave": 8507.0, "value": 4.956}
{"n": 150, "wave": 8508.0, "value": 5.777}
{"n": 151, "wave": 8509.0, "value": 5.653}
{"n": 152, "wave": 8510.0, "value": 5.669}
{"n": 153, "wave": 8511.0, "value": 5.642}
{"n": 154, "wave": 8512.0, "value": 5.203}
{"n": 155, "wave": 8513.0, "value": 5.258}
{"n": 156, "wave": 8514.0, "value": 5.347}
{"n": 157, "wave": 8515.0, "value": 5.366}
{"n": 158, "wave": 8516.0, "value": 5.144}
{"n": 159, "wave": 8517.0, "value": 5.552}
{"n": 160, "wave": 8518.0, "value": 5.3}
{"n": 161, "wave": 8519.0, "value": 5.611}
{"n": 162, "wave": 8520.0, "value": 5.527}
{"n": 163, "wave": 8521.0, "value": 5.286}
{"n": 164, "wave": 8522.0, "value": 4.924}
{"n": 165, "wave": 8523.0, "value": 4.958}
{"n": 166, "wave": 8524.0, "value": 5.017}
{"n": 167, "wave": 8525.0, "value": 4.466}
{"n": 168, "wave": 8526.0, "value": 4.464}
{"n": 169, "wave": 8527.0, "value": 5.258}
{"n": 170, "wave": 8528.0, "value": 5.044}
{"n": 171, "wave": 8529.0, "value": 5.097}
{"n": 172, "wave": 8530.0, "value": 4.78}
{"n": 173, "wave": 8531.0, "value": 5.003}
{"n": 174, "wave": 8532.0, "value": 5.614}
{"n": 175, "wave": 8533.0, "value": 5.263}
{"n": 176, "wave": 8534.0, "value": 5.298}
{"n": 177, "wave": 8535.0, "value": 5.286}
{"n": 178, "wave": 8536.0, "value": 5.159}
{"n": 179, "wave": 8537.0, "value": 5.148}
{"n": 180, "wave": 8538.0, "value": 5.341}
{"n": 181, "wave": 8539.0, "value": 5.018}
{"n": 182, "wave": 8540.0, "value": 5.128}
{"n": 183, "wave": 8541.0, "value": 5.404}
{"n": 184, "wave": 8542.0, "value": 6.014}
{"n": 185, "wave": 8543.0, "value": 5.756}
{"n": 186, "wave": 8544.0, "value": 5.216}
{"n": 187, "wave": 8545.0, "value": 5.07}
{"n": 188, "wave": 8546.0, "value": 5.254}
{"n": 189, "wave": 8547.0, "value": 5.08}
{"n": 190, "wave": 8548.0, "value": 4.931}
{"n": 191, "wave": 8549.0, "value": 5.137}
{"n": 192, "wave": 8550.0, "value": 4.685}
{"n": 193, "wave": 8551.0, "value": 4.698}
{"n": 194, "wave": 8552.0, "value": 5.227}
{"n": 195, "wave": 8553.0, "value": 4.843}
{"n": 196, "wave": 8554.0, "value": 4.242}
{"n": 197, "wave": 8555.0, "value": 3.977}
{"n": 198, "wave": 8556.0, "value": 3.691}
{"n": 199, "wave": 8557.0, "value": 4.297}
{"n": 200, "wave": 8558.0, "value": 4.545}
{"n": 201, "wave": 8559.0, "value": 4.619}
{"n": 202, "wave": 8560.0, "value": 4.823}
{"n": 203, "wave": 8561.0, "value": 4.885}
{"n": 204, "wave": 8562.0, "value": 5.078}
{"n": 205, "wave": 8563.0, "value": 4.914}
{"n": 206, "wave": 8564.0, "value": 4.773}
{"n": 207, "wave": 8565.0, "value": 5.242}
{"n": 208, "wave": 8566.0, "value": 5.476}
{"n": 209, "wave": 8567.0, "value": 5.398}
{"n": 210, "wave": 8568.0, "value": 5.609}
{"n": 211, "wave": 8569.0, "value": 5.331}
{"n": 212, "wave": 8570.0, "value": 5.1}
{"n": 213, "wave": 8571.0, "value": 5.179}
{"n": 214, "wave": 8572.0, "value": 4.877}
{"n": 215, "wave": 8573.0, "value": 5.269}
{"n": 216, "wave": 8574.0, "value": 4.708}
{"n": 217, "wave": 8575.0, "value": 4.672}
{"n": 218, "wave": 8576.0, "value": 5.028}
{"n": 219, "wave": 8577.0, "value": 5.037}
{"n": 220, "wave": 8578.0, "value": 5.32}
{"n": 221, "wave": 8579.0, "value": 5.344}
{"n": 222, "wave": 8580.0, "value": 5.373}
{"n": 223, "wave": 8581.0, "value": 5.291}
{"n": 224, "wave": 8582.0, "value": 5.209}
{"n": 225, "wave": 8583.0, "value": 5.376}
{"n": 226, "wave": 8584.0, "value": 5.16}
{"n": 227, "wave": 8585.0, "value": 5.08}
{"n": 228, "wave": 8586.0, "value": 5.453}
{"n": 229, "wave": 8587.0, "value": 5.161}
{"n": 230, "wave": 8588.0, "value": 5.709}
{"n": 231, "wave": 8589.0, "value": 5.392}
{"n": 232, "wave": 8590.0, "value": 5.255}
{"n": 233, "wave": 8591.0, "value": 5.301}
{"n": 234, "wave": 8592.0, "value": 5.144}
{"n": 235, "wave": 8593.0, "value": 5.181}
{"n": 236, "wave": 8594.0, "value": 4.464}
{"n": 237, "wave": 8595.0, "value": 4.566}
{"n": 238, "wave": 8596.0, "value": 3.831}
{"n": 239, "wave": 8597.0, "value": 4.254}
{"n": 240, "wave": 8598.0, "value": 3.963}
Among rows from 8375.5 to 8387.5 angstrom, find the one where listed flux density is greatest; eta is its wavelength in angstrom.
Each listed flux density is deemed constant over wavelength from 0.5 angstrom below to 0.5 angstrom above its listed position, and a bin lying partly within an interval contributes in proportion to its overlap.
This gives 8377.0 angstrom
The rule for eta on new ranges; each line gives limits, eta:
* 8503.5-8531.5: 8508.0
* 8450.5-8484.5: 8456.0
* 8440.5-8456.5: 8456.0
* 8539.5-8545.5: 8542.0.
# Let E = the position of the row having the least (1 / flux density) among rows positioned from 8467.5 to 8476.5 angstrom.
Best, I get 8473.0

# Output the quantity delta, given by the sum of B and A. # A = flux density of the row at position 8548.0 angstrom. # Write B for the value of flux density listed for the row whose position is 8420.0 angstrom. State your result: 9.9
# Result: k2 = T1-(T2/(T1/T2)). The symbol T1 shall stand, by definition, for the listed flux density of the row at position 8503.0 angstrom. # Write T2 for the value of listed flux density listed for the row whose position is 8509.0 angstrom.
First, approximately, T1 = 5.234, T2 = 5.653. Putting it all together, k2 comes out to -0.9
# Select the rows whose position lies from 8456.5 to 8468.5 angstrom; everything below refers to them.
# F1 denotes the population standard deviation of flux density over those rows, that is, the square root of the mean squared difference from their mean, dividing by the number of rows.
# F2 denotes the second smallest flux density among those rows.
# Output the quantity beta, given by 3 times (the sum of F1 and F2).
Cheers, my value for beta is 15.1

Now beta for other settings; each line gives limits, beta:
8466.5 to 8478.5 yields 15.3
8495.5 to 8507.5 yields 14.7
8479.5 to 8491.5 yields 15.3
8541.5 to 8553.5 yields 15.2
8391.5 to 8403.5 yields 15.3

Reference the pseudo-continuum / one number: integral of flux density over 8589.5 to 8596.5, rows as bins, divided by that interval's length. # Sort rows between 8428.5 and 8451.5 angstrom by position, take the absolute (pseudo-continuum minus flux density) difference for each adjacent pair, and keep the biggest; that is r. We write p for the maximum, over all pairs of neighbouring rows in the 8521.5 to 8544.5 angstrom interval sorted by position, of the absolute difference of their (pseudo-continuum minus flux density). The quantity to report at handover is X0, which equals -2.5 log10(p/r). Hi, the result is 0.29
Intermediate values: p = 0.79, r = 1.04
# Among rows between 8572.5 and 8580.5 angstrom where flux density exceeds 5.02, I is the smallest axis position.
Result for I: 8573.0 angstrom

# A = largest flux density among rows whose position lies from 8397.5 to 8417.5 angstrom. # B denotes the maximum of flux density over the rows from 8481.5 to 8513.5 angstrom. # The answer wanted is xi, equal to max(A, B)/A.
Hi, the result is 1.00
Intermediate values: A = 5.893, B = 5.777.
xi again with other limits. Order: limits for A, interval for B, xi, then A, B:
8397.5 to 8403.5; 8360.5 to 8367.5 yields 1.00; 5.893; 5.643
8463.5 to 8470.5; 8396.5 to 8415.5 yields 1.06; 5.544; 5.893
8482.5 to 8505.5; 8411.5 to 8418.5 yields 1.03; 5.585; 5.748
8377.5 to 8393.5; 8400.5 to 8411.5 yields 1.02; 5.762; 5.893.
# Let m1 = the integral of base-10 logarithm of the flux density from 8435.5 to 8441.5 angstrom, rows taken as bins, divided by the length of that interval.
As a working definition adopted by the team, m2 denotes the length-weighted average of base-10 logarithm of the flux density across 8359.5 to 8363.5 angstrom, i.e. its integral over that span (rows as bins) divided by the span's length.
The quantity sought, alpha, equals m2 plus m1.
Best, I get 1.44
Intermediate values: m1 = 0.726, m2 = 0.714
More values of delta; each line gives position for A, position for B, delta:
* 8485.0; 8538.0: 10.3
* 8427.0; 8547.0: 10.5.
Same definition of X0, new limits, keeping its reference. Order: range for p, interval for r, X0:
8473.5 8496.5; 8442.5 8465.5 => 0.23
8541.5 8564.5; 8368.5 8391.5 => 0.57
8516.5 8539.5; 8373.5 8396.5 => 0.28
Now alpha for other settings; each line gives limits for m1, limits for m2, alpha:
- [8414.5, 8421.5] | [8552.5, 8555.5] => 1.36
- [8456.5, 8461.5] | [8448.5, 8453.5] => 1.45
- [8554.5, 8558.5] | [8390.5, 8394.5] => 1.33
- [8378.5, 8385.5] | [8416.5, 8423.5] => 1.44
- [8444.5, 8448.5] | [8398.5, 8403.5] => 1.42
